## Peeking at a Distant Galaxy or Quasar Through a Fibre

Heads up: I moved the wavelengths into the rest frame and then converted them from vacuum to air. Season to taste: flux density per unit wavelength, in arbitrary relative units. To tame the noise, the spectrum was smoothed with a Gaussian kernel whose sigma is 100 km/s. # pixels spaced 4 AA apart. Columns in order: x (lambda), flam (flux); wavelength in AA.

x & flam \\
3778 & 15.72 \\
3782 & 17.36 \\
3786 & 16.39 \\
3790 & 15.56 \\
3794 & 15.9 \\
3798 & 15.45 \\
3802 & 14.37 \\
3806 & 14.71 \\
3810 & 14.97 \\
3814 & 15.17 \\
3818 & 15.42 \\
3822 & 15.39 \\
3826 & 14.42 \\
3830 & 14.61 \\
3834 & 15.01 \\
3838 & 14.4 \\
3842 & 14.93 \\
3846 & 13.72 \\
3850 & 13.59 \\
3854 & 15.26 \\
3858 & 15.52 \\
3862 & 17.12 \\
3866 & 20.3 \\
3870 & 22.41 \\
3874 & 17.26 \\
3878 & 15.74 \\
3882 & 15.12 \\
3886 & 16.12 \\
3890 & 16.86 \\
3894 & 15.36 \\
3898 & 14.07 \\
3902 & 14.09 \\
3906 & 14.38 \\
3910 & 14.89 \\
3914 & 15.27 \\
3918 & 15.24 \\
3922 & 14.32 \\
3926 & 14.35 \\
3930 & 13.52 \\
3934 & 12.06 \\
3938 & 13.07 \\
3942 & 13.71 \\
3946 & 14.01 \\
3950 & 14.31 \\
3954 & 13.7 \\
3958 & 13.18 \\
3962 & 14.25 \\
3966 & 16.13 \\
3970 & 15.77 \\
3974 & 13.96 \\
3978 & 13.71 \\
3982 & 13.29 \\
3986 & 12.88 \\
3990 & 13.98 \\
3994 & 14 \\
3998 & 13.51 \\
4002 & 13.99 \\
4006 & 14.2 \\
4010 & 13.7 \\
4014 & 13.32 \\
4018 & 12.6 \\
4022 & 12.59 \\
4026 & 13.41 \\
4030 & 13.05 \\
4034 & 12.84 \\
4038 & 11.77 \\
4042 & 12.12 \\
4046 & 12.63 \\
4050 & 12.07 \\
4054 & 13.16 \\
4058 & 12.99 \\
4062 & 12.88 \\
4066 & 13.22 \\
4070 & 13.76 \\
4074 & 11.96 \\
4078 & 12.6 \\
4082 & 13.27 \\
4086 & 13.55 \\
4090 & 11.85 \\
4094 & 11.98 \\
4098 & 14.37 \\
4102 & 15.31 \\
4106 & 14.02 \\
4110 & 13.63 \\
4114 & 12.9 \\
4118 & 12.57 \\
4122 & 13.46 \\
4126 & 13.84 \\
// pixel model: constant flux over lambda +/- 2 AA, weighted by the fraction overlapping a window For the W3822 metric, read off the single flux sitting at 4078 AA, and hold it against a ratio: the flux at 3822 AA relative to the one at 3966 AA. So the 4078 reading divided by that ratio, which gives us 13.2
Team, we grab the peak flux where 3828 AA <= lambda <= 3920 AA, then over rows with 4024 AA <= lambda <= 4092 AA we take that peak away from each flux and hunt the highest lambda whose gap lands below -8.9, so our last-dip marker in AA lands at 4090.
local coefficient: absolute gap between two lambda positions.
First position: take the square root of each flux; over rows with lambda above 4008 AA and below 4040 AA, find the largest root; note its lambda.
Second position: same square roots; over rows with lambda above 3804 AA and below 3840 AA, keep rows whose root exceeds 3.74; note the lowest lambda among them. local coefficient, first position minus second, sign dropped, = 204 AA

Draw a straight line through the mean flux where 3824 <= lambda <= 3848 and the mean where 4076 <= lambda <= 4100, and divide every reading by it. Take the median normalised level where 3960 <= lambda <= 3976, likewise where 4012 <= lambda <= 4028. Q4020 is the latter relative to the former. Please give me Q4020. 0.88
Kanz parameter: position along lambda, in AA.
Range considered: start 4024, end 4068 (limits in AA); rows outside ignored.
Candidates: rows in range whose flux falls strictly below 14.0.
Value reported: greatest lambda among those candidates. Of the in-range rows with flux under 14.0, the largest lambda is 4066 AA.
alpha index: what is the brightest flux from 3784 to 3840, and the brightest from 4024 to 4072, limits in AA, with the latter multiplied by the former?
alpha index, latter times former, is 226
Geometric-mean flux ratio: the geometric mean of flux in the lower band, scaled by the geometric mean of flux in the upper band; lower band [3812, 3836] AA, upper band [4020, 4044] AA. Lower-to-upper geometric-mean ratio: 1.19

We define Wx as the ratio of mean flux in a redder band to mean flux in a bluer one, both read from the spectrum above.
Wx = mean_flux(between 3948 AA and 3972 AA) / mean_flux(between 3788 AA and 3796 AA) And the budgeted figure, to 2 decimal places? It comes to 0.93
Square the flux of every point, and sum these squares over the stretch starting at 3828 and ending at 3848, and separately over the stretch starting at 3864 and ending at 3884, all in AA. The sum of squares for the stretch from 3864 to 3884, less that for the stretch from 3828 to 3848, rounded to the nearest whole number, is 631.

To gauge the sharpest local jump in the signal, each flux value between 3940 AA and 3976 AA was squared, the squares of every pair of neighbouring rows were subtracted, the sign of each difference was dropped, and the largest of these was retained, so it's 57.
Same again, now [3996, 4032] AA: 21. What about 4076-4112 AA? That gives 63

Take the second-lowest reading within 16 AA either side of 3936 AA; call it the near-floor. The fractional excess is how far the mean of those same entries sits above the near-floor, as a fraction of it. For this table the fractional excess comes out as 0.046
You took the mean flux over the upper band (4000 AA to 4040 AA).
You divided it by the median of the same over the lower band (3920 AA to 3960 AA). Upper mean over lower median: 0.959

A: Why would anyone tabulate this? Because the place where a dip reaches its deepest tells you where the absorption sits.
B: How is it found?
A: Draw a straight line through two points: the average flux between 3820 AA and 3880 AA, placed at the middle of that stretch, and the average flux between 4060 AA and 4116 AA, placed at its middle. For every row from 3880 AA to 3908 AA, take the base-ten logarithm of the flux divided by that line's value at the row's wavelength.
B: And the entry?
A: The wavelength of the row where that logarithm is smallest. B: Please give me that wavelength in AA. 3898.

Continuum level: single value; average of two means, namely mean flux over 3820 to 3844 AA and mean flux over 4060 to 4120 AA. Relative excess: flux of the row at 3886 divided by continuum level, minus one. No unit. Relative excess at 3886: 0.15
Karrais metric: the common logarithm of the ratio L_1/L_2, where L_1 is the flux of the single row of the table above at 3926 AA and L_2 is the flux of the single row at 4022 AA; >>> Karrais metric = 0.06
